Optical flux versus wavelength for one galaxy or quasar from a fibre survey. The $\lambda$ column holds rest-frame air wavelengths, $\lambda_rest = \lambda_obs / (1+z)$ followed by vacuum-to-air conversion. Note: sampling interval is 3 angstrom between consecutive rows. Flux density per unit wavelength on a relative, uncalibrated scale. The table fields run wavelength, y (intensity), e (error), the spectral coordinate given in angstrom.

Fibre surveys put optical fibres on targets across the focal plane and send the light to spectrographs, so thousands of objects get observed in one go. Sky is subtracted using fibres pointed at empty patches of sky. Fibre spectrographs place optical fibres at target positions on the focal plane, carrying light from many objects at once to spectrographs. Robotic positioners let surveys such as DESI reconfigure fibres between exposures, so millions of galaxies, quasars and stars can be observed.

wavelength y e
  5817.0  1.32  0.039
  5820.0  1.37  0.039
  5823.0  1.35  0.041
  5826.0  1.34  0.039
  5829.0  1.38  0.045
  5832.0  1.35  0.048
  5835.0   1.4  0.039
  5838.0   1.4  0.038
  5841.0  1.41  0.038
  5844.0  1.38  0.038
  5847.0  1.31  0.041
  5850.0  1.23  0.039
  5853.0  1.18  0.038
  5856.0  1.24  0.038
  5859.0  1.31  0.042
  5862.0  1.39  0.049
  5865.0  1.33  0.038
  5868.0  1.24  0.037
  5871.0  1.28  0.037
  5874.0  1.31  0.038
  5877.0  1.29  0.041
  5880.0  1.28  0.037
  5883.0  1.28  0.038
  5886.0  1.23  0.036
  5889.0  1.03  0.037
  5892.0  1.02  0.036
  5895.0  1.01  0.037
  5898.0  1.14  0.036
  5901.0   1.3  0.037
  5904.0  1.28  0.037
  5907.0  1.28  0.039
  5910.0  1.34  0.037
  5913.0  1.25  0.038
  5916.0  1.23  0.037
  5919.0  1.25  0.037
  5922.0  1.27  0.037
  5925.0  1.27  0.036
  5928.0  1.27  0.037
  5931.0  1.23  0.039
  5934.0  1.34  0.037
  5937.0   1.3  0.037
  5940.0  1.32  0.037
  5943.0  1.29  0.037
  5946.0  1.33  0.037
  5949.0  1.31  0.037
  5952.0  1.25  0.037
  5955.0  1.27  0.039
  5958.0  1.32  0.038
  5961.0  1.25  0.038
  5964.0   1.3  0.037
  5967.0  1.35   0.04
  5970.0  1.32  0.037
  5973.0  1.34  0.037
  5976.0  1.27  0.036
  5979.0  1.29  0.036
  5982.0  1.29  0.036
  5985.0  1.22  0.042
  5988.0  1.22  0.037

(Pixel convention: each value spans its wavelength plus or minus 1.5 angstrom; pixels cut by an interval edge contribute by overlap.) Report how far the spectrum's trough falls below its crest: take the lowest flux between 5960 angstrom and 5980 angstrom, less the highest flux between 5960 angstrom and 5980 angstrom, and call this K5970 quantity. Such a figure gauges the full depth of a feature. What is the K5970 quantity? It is -0.10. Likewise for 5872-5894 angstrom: -0.29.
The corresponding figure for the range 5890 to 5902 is -0.29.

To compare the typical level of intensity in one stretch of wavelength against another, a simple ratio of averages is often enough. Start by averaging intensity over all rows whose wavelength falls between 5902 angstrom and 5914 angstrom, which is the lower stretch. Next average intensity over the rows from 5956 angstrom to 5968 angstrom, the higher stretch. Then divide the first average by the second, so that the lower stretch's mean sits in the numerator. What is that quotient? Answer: 0.99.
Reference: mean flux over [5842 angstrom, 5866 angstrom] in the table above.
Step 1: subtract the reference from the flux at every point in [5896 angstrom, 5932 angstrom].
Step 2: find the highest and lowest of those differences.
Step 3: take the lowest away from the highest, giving 0.20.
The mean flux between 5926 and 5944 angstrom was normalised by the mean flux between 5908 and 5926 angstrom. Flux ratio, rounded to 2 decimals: 1.02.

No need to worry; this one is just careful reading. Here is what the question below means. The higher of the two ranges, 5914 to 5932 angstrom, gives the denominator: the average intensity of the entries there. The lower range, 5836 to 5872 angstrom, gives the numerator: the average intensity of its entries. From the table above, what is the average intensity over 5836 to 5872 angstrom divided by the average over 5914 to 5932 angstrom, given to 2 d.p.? 1.04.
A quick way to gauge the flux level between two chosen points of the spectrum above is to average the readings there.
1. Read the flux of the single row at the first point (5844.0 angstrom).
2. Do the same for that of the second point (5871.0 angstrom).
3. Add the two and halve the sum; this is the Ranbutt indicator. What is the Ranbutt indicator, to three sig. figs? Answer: 1.33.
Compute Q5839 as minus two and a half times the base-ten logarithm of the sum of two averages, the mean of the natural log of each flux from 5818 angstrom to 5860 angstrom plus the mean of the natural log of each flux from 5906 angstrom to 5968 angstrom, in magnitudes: 0.675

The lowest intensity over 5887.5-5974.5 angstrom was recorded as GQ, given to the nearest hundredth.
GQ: 1.01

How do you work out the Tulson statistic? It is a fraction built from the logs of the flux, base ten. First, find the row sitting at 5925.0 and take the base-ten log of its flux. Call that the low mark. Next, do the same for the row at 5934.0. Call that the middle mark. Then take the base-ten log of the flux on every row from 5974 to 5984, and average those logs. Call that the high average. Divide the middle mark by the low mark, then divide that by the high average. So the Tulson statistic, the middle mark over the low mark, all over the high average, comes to 11.3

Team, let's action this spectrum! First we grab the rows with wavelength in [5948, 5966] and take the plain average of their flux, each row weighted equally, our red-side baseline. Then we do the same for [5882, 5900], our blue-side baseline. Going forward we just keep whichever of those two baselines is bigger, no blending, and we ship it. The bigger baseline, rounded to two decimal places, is 1.28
